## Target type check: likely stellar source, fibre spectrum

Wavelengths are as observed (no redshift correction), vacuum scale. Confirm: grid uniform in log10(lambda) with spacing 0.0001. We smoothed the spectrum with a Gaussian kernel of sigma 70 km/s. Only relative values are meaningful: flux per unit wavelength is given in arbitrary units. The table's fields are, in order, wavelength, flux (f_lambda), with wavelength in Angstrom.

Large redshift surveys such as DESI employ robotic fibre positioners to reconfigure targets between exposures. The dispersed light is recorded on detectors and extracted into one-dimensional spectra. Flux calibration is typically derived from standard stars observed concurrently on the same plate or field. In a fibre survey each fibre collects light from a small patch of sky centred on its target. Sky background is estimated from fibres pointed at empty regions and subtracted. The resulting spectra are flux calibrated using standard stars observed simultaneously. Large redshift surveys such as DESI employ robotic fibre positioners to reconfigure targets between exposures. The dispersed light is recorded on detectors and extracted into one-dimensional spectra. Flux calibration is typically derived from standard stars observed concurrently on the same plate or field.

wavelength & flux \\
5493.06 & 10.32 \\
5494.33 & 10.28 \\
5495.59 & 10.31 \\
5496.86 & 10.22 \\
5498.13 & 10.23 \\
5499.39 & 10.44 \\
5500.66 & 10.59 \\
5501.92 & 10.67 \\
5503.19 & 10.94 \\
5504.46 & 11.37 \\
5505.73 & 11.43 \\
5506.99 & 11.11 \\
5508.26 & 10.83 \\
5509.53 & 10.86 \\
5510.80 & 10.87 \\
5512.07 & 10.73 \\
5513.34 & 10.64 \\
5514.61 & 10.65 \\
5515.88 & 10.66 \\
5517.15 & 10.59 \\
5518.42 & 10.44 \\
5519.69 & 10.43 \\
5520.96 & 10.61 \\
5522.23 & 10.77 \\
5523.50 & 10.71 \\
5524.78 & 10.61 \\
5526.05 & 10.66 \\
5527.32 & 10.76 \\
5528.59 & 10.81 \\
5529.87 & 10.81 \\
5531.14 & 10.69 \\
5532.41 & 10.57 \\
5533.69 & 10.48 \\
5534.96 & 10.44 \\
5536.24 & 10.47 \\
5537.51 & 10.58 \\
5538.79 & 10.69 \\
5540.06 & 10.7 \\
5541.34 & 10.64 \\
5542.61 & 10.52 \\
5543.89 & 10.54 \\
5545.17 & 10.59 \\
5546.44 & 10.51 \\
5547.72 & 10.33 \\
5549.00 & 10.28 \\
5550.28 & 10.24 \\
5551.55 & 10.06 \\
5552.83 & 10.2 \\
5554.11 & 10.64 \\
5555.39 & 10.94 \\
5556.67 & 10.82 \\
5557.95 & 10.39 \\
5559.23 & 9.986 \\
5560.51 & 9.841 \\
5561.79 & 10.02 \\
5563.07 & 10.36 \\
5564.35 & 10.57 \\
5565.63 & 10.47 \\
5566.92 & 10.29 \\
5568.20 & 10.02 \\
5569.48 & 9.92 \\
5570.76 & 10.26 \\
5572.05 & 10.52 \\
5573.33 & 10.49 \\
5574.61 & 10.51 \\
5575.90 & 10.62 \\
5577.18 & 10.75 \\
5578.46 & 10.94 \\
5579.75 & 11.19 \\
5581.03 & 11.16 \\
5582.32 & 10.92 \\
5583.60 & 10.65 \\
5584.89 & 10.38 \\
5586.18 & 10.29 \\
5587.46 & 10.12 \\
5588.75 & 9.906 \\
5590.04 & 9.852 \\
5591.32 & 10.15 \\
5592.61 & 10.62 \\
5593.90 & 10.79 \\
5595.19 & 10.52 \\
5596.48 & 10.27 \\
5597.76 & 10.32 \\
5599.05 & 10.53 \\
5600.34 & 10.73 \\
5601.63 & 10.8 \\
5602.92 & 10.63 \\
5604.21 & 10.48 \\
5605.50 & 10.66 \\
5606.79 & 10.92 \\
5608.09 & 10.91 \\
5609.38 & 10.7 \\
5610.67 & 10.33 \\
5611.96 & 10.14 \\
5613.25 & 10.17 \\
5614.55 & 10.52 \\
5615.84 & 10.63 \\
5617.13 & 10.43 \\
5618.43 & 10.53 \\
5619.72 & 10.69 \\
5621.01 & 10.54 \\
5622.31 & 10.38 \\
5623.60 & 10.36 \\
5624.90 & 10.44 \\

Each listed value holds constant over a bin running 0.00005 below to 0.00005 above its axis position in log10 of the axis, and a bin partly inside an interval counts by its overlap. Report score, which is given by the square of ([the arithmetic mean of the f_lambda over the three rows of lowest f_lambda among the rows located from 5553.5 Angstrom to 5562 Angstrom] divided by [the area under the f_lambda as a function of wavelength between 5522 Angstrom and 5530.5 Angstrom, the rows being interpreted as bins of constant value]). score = 0.0119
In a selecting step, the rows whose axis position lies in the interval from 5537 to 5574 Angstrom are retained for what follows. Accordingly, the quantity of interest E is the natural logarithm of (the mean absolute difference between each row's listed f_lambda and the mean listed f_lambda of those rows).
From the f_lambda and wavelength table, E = -1.48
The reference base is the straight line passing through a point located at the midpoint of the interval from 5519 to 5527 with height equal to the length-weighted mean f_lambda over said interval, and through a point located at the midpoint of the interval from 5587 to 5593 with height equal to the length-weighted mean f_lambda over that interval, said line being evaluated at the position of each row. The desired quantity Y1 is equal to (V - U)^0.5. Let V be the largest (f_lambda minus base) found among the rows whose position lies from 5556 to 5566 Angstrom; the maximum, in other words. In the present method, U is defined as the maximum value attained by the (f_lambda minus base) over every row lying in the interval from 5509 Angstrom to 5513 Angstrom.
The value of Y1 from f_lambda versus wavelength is 0.56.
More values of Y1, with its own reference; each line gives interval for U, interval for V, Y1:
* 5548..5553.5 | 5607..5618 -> 1.05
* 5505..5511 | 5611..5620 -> 0.40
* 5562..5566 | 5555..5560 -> 0.55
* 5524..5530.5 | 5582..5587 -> 0.73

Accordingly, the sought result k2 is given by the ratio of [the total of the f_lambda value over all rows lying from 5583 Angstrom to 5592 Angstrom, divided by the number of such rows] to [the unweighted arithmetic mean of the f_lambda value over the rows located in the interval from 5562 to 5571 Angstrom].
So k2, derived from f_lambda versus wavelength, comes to 0.99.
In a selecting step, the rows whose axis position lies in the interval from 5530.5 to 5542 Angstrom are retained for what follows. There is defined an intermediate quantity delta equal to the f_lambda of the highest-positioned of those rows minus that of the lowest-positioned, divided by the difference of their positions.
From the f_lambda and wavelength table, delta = -0.005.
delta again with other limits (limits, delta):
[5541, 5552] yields -0.057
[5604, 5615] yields 0.004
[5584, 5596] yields 0.014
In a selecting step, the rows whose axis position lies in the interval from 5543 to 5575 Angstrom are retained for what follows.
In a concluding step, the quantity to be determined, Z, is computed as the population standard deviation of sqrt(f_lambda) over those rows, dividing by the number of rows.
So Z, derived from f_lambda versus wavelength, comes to 0.042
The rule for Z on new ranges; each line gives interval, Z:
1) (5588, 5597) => 0.052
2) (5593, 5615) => 0.037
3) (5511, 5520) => 0.016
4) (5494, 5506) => 0.066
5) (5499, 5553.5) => 0.040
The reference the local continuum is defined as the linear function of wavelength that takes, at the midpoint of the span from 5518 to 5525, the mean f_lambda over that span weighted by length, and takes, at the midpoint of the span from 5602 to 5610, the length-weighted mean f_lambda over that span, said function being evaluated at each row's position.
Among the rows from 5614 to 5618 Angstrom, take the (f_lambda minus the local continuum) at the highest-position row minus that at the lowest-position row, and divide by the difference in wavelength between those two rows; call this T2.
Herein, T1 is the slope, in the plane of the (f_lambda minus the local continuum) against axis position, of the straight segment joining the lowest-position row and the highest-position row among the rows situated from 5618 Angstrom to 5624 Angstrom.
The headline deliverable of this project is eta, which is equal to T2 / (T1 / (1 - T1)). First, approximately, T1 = -0.03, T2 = -0.04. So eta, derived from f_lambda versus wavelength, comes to 1.1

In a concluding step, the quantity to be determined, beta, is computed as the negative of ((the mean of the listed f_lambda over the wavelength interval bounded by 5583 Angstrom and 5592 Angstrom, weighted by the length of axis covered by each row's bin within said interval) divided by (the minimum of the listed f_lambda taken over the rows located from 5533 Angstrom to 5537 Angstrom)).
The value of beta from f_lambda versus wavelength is -0.98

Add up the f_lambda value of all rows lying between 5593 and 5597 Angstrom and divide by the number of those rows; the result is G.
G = 10.5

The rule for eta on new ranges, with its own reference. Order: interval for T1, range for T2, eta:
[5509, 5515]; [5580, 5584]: 4.9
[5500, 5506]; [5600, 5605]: -0.3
